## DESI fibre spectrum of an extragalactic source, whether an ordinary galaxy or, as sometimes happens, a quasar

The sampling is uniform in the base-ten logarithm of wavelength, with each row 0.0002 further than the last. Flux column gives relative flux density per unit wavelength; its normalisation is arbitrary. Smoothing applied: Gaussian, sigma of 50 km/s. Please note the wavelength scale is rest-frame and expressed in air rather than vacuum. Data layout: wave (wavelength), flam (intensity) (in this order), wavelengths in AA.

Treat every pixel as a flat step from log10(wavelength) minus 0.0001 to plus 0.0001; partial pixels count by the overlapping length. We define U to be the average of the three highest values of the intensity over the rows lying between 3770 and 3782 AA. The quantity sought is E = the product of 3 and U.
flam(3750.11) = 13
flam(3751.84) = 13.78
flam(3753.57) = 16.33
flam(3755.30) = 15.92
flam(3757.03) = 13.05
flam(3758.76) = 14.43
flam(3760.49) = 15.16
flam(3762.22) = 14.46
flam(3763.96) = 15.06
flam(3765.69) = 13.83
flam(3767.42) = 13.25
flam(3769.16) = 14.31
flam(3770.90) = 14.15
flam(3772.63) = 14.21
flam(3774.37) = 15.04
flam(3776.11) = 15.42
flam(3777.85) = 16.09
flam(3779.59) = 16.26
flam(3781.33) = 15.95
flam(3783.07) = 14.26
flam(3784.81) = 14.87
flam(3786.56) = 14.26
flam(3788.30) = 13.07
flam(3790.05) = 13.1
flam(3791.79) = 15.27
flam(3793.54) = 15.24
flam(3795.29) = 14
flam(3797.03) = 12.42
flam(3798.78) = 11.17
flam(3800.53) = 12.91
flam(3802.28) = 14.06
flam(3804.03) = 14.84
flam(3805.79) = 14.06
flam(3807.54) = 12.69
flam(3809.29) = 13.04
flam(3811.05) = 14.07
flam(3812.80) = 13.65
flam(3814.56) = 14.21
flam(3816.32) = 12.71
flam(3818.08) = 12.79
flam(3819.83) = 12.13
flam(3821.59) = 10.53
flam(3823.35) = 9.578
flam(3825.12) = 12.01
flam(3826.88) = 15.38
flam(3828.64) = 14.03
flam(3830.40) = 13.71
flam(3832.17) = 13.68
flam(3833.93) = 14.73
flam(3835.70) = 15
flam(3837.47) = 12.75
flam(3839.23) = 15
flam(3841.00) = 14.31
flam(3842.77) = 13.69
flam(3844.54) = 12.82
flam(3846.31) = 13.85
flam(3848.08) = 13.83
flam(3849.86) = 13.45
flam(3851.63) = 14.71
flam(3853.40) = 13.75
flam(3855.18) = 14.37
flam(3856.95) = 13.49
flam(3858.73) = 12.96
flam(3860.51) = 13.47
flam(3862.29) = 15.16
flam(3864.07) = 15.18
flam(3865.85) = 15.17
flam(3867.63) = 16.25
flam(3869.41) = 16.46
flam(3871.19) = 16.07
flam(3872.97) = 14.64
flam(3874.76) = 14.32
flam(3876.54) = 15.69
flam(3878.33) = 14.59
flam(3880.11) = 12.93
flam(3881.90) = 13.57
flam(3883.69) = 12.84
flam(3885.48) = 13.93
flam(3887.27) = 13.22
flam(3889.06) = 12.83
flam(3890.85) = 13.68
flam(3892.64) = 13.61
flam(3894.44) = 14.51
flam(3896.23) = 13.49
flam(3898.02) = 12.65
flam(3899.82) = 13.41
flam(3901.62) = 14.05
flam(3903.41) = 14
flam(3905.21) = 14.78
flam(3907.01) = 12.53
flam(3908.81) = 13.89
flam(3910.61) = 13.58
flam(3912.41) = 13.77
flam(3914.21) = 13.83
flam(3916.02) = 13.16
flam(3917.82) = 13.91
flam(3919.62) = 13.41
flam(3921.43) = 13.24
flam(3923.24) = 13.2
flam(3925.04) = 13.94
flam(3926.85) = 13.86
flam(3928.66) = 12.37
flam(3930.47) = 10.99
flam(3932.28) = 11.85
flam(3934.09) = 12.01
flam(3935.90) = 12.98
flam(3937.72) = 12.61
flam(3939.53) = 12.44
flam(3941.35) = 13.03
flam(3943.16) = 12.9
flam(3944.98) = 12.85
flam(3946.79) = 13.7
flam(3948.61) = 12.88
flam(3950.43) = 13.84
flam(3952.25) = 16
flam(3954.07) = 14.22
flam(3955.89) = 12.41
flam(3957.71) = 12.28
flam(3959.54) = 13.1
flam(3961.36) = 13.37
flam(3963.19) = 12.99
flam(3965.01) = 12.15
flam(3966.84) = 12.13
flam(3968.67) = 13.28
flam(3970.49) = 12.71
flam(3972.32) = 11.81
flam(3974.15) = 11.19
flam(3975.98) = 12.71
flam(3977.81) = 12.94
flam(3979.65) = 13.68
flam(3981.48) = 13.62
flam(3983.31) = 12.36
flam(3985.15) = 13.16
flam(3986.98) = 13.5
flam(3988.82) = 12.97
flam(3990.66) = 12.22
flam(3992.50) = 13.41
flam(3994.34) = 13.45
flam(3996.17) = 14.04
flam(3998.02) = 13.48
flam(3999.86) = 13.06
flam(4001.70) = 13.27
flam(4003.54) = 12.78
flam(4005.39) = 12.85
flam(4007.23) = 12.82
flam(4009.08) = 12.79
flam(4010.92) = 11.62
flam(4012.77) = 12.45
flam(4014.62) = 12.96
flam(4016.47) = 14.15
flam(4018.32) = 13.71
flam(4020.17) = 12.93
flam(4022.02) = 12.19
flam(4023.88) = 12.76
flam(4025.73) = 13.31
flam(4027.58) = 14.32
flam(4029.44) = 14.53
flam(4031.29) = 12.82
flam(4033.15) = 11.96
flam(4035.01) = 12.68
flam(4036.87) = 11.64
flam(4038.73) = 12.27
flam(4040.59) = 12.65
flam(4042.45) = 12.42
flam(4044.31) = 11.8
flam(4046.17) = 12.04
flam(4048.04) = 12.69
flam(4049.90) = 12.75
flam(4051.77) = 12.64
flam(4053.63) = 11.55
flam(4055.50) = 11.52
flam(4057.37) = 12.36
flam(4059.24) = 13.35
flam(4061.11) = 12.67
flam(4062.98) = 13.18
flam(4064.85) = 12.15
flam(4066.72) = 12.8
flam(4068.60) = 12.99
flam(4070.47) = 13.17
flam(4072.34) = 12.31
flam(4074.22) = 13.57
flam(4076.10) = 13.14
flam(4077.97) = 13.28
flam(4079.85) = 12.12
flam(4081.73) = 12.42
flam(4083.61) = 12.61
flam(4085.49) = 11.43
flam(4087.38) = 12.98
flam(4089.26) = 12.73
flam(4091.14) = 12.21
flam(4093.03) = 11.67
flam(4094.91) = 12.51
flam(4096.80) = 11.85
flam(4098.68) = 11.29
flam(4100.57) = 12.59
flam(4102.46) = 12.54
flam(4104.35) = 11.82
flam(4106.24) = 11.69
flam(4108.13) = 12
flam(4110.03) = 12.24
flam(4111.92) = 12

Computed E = 48.3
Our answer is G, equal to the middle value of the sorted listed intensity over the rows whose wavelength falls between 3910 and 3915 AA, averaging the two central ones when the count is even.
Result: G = 13.8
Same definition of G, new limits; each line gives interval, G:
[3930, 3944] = 12.5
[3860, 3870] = 15.2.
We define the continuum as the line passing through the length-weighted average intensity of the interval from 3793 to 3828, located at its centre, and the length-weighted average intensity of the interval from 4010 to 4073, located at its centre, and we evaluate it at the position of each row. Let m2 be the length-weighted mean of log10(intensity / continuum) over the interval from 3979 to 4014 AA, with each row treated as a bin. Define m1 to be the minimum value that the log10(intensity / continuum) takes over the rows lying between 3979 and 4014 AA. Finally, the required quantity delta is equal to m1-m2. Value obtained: -0.048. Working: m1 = -0.040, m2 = 0.008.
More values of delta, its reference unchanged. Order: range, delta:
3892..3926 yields -0.036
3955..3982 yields -0.053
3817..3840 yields -0.135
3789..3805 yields -0.085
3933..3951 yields -0.031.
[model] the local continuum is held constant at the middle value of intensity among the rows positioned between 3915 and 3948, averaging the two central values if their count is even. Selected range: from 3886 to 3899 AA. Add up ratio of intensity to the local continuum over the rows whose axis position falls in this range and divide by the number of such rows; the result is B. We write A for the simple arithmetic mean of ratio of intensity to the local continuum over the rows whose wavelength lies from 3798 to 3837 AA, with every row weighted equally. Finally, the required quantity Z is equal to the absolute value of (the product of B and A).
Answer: 1.05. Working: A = 1.02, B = 1.03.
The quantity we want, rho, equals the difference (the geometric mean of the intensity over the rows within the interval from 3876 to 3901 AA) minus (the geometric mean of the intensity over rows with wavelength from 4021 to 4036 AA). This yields 0.57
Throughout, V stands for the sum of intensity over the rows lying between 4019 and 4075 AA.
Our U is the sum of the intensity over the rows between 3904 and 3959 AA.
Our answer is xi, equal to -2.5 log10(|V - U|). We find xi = -3.0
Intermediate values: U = 396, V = 380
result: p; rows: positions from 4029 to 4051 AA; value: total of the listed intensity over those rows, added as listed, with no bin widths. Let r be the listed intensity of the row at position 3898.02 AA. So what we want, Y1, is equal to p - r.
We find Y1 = 138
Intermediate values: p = 150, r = 12.65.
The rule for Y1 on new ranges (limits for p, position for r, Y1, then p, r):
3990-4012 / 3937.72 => 143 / 156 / 12.61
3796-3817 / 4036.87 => 148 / 160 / 11.64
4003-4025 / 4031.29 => 141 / 154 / 12.82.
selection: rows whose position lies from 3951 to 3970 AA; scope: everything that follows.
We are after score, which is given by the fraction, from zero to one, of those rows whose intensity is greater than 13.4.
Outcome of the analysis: 0.2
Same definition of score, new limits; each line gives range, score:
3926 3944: 0.1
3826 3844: 0.9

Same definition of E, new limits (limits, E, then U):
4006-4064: 43.0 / 14.3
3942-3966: 44.1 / 14.7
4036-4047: 37.3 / 12.4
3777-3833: 48.3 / 16.1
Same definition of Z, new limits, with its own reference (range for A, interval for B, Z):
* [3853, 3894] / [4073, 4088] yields 1.07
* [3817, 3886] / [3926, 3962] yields 1.07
